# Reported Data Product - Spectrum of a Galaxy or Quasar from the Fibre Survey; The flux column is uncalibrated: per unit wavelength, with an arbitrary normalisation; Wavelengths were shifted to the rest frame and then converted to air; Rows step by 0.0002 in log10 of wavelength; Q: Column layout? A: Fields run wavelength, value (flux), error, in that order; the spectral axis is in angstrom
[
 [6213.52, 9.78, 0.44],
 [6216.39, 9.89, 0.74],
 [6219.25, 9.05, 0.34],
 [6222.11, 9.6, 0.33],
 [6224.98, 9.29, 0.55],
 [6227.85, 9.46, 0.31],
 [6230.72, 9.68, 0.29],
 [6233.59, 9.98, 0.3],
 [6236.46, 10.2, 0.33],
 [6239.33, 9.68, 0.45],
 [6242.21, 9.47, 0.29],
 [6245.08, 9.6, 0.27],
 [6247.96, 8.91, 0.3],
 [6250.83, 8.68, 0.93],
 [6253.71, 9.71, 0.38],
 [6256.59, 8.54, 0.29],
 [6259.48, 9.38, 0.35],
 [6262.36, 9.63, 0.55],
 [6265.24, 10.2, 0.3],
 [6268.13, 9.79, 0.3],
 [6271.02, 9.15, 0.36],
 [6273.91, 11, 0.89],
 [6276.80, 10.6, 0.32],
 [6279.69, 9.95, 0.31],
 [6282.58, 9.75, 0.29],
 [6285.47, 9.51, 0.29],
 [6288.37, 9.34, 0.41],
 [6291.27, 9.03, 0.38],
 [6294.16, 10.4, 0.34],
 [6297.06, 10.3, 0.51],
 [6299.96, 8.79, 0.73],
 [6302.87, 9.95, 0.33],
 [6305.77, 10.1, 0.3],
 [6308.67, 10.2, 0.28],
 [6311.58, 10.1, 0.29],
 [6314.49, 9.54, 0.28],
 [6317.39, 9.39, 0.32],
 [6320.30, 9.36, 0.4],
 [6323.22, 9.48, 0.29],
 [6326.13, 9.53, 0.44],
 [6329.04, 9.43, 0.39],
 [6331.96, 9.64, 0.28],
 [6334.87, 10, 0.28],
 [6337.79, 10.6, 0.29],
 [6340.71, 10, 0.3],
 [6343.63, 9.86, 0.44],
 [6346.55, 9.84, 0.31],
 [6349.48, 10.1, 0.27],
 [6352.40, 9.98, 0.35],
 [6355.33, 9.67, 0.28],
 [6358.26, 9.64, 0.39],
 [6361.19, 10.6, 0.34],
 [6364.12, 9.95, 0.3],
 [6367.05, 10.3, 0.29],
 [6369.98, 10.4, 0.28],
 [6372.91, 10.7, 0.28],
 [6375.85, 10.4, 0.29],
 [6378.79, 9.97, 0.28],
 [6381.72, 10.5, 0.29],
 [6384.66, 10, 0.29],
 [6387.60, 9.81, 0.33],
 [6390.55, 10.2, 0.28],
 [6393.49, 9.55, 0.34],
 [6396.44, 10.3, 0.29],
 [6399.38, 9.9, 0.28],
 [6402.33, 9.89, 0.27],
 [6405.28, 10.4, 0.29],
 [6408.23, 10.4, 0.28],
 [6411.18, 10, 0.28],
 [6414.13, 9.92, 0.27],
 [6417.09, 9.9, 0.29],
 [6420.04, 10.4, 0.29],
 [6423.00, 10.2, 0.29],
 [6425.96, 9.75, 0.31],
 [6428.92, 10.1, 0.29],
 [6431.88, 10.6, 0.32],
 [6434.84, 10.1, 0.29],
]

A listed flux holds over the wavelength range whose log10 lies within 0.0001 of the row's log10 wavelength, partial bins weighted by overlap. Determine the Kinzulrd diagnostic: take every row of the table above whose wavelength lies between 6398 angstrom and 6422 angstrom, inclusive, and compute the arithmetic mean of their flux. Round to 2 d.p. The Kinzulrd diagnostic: 10.10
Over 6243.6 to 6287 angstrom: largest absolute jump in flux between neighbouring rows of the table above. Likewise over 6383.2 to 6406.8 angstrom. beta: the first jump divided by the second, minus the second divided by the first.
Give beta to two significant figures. 2.1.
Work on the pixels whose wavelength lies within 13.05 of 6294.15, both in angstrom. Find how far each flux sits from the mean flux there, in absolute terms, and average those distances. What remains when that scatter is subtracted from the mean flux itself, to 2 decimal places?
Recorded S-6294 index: 9.23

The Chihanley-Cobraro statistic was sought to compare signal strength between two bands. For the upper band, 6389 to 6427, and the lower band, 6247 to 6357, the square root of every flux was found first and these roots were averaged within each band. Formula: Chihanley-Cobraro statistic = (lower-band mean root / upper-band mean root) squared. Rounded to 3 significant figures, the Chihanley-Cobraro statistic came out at 0.966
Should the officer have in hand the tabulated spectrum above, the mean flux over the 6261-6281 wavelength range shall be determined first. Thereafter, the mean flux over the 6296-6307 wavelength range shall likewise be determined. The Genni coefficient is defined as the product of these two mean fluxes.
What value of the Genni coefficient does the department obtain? 98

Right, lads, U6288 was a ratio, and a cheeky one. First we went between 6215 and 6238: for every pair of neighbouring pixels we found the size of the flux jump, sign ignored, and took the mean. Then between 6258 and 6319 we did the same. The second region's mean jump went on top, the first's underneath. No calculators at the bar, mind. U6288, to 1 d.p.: 1.5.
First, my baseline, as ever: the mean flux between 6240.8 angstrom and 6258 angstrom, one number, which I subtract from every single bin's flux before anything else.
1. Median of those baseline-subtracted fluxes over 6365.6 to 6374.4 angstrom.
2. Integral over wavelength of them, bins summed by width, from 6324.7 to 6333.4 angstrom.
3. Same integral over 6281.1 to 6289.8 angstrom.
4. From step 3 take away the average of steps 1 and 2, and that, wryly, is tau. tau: 1.0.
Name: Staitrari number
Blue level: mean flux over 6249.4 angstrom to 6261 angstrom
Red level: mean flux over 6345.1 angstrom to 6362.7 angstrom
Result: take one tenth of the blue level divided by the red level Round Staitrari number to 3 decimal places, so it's 0.091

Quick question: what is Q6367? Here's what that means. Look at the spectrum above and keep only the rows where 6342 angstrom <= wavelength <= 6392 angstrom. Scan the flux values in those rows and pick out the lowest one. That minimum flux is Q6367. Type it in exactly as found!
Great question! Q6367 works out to 9.64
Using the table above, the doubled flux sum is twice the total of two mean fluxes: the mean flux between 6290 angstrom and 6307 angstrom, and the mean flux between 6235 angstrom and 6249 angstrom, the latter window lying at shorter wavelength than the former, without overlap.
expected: 38.7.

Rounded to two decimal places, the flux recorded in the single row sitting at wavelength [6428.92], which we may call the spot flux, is 10.10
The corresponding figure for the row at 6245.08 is 9.60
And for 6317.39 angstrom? 9.39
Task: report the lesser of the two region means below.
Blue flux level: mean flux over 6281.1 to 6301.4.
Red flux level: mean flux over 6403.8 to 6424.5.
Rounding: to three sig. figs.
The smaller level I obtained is 9.59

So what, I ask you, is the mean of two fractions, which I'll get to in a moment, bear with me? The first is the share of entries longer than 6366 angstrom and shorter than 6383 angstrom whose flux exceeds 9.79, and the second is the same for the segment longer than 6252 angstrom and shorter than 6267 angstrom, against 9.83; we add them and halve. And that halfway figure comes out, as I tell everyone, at 0.60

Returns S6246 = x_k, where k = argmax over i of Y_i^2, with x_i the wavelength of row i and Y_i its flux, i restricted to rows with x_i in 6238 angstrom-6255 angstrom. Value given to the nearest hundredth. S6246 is 6253.71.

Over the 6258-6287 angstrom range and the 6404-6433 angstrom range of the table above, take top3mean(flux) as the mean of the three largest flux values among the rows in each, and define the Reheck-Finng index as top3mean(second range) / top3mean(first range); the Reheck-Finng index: 0.99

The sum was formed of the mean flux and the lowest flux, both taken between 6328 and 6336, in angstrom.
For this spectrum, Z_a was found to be 19.1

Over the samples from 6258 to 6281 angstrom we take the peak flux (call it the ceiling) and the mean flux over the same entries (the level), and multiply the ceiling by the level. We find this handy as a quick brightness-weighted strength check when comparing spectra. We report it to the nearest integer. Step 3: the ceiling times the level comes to 110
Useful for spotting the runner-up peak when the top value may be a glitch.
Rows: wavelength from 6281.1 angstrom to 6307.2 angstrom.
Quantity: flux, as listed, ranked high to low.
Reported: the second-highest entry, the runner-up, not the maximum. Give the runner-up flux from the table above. 10.3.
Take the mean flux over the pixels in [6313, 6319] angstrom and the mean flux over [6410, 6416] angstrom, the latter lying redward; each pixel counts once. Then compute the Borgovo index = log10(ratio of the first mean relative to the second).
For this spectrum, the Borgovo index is -0.02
